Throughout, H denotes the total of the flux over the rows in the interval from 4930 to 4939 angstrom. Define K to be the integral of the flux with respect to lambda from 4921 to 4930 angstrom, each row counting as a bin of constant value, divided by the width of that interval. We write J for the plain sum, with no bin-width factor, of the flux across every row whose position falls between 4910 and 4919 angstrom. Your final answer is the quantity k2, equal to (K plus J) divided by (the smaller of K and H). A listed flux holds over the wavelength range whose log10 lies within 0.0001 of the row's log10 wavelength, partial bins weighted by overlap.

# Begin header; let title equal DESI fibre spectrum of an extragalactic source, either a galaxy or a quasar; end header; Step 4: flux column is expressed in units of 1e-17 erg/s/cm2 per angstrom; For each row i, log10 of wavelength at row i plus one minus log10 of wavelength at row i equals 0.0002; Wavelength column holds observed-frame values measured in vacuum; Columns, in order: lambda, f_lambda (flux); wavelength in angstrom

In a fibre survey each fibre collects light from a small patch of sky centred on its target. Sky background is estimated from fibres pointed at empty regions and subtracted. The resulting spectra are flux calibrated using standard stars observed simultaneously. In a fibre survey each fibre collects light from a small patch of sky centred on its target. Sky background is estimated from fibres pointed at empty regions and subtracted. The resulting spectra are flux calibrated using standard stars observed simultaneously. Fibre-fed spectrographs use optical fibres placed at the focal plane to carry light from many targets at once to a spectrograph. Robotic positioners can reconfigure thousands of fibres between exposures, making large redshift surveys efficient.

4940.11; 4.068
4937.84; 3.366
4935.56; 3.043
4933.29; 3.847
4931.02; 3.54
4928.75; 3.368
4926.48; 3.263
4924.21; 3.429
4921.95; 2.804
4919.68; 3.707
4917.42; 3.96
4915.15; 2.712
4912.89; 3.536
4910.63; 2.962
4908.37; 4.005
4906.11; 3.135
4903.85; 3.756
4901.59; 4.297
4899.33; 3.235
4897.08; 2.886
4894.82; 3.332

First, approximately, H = 13.8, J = 13.2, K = 3.23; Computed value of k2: 5.077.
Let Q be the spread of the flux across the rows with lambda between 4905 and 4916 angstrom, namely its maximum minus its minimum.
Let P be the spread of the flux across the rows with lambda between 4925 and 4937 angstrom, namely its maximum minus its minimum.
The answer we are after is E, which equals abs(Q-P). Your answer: 0.49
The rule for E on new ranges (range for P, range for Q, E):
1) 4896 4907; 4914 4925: 0.16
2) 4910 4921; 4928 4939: 0.44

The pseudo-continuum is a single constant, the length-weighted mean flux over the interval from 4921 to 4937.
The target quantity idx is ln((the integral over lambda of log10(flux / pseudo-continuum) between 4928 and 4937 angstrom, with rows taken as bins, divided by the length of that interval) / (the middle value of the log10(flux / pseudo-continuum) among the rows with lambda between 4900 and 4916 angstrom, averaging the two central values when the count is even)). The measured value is -0.7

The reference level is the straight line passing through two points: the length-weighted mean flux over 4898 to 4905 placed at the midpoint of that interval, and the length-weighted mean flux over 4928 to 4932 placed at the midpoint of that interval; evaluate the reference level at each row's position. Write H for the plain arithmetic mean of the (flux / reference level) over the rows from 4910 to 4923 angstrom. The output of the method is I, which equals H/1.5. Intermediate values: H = 0.914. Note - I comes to 0.61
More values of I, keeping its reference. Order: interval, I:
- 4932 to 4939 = 0.67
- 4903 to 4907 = 0.62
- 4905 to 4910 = 0.65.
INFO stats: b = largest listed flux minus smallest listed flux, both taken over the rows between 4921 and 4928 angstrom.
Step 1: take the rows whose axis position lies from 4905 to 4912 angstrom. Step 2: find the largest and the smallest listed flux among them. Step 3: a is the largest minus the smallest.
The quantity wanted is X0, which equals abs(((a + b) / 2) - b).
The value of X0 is 0.21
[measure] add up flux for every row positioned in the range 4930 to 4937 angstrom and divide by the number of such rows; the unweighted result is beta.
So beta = 3.48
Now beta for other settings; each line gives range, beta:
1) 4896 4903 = 3.47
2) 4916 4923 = 3.49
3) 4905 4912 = 3.37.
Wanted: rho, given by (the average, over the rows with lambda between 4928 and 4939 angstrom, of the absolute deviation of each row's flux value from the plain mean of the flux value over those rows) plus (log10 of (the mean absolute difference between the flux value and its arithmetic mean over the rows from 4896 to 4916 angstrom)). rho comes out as -0.14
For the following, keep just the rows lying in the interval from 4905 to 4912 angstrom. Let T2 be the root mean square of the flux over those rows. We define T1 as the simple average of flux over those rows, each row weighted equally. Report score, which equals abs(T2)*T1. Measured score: 11.4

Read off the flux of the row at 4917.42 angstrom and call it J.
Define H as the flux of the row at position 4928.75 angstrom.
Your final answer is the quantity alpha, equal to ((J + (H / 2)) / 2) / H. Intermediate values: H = 3.368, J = 3.96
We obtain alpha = 0.84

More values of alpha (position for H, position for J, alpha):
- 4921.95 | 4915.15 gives 0.73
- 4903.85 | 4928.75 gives 0.70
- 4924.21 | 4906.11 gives 0.71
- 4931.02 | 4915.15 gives 0.63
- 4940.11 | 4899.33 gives 0.65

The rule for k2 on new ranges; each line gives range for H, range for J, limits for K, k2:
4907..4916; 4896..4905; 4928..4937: 5.109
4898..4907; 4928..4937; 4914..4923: 5.181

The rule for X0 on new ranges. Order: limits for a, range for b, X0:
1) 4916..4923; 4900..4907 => 0.00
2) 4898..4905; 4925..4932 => 0.39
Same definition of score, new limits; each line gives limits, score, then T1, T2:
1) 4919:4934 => 11.8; 3.42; 3.44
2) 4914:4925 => 11.2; 3.32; 3.36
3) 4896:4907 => 12.1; 3.46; 3.50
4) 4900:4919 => 12.7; 3.55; 3.58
